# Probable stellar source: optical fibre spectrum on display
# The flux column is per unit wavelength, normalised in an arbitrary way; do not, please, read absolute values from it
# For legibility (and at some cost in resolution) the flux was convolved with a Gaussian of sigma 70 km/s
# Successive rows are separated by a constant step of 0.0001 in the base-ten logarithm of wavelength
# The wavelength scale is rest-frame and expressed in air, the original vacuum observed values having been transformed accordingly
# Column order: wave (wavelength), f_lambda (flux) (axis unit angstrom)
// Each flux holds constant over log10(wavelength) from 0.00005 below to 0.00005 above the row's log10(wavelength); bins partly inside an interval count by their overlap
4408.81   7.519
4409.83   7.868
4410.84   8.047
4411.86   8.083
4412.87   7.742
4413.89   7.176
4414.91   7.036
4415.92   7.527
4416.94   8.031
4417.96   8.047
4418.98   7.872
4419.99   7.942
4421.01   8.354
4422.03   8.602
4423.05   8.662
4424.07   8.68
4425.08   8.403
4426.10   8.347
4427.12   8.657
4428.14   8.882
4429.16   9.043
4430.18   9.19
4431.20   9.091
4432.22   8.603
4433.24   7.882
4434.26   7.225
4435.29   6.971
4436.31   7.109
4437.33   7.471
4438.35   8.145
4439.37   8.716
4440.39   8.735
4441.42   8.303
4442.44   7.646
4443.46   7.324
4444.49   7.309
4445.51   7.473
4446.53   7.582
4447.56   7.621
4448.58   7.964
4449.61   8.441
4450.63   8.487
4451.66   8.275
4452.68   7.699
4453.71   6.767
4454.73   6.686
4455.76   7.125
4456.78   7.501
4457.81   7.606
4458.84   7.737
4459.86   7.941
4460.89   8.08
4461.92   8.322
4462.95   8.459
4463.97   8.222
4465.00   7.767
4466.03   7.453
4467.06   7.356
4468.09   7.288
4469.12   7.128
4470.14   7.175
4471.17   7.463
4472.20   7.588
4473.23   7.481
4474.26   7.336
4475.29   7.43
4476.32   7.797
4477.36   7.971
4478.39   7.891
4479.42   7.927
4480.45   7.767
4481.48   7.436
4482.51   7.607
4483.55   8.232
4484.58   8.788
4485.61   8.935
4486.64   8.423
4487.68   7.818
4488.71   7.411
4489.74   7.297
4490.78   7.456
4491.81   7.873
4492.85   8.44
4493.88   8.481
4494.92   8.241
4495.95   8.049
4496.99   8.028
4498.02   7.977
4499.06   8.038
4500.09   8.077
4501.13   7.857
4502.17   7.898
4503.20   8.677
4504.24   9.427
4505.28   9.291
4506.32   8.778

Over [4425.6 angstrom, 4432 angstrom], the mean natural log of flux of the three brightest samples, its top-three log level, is 2.21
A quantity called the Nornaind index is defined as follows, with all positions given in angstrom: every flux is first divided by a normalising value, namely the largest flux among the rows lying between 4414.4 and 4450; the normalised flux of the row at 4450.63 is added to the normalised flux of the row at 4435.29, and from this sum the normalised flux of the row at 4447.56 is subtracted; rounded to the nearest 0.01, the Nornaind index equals 0.85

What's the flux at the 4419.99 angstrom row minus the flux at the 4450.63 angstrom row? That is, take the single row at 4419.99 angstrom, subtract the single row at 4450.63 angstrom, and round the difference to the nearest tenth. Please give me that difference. -0.5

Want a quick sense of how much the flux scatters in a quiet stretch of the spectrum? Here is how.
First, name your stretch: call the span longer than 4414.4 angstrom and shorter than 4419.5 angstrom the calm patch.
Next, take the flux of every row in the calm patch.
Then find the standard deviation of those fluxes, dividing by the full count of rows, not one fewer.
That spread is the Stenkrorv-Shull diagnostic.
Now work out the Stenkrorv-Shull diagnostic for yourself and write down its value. 0.38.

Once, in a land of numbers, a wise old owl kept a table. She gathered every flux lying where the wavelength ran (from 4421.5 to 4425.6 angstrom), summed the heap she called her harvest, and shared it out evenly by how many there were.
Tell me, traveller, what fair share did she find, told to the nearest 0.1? 8.6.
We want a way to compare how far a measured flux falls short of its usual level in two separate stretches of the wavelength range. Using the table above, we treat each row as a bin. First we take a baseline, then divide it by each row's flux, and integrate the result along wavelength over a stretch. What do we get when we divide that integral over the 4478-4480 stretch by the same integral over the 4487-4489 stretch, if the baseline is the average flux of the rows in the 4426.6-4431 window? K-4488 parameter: 1.0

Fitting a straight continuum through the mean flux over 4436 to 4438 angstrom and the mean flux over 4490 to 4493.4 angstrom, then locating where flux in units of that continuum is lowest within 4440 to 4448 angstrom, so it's 4444.49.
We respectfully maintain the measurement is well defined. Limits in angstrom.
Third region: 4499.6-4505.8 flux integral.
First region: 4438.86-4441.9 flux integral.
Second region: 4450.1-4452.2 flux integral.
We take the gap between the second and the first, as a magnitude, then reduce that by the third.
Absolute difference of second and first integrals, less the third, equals -44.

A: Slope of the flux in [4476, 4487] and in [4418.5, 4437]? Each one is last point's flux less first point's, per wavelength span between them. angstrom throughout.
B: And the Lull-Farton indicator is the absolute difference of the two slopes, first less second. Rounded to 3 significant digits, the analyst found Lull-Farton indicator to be 0.105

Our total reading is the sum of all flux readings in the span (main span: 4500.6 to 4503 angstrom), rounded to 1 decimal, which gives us 15.8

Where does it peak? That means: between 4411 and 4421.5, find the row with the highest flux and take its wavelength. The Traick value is 4421.01 angstrom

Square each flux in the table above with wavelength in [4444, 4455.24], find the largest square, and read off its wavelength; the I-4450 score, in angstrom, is 4450.63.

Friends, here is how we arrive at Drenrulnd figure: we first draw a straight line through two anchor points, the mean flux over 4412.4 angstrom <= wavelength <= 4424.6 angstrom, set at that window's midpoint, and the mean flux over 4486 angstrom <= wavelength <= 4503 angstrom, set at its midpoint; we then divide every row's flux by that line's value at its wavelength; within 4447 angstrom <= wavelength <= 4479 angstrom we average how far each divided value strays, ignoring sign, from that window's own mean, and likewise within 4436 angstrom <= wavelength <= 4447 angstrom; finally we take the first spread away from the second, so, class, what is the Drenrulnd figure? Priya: 0.014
